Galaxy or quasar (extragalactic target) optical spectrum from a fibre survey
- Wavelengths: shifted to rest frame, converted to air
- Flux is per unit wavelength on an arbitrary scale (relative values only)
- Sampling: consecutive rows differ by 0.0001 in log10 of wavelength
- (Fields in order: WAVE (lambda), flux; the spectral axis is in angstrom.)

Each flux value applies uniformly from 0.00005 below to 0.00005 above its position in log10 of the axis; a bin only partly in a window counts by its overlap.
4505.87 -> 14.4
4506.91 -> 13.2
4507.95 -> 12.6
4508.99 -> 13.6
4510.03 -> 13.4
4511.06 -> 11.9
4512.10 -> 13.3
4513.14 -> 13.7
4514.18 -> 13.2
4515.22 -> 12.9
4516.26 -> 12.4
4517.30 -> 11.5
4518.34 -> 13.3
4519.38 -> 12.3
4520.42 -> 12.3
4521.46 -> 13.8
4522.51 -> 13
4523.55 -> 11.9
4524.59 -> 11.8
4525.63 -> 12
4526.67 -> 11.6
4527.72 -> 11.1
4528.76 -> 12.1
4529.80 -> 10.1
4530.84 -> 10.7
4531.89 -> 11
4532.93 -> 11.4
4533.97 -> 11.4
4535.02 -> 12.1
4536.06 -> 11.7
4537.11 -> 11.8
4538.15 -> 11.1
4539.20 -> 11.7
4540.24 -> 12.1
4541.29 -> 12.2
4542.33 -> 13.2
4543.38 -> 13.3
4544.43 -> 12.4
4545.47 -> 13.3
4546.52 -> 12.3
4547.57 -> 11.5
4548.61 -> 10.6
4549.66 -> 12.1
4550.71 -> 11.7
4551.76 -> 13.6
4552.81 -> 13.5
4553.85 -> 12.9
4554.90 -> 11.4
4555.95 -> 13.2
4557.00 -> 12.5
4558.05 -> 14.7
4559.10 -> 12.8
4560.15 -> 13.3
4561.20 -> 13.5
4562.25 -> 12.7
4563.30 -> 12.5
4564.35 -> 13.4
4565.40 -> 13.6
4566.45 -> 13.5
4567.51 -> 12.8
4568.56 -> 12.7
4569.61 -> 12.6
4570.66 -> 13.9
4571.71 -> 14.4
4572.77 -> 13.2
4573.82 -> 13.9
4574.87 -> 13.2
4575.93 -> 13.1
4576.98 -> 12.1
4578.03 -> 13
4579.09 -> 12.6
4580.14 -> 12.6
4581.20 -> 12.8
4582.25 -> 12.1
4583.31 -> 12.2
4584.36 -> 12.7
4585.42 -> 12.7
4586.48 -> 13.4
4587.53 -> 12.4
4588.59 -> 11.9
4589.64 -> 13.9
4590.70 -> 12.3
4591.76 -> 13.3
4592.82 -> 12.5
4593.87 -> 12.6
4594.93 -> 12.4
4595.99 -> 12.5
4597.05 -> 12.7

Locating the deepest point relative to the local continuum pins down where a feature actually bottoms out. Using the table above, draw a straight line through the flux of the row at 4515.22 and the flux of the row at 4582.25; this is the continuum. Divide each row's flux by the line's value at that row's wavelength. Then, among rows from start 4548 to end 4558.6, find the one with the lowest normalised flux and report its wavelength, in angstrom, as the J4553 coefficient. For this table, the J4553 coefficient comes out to 4548.61 angstrom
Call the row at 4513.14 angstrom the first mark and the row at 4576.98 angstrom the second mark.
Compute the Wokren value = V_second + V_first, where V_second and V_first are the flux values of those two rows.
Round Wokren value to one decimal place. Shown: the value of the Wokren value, 25.8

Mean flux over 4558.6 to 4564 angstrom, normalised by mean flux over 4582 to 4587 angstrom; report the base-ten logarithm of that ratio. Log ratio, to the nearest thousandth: 0.012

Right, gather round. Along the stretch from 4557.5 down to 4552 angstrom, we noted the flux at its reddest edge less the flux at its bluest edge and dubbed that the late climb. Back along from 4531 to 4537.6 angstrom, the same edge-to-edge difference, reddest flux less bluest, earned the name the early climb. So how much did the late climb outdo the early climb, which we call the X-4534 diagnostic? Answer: -1.8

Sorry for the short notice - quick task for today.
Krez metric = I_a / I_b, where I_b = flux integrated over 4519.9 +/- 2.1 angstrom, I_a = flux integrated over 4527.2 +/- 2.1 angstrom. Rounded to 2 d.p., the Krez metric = 0.91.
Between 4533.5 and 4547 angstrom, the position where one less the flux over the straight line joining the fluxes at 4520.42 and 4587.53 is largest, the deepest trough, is 4538.15 angstrom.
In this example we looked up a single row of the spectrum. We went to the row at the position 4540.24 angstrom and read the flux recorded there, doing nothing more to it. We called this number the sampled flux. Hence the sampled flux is 12.1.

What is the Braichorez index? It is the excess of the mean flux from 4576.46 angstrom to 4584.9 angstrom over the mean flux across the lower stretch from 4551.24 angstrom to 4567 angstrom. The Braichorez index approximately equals -0.6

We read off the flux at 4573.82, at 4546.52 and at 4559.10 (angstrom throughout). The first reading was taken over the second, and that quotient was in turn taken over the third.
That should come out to 0.088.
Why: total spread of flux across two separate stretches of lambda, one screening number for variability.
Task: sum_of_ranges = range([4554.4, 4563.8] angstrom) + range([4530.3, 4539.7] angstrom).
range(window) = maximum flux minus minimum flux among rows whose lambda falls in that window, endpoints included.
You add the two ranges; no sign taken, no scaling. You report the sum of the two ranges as 4.7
